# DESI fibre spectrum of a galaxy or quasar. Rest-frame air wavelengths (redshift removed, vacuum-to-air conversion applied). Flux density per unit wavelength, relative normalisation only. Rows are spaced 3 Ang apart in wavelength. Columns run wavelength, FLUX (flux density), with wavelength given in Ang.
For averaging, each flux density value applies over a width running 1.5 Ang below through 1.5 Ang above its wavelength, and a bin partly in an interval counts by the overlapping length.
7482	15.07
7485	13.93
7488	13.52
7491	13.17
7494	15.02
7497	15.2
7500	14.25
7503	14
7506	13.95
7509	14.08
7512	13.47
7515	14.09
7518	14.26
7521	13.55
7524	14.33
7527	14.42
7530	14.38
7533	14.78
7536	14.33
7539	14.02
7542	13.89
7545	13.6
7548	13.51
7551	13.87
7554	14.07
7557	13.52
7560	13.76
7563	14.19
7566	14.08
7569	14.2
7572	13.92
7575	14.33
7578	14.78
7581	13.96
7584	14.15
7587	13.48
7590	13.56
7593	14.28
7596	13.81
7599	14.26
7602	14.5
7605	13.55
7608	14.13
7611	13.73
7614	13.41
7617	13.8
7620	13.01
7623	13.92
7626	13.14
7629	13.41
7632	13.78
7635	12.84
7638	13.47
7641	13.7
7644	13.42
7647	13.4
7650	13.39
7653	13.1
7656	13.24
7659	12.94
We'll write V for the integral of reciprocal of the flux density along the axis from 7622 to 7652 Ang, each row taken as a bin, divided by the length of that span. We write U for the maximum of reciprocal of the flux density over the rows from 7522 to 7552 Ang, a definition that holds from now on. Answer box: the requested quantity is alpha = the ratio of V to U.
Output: 1.01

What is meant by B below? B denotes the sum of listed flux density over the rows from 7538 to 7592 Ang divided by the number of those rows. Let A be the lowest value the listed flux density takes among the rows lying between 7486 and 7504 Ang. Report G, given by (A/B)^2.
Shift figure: 0.89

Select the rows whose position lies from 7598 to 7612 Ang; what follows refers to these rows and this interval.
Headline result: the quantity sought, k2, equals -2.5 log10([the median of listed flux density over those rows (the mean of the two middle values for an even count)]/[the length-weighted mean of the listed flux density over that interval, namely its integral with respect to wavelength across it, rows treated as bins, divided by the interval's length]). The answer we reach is -0.007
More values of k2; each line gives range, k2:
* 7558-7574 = -0.004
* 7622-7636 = 0.001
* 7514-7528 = -0.011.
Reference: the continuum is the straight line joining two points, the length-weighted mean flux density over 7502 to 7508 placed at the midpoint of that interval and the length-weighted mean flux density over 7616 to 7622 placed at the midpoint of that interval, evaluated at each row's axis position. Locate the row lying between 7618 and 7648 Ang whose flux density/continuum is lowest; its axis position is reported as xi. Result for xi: 7635 Ang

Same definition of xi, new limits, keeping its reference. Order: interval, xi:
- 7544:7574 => 7548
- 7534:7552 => 7548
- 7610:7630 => 7620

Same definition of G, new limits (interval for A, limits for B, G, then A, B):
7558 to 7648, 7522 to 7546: 0.82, 12.84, 14.2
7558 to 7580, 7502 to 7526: 0.97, 13.76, 14.0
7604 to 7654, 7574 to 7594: 0.83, 12.84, 14.1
